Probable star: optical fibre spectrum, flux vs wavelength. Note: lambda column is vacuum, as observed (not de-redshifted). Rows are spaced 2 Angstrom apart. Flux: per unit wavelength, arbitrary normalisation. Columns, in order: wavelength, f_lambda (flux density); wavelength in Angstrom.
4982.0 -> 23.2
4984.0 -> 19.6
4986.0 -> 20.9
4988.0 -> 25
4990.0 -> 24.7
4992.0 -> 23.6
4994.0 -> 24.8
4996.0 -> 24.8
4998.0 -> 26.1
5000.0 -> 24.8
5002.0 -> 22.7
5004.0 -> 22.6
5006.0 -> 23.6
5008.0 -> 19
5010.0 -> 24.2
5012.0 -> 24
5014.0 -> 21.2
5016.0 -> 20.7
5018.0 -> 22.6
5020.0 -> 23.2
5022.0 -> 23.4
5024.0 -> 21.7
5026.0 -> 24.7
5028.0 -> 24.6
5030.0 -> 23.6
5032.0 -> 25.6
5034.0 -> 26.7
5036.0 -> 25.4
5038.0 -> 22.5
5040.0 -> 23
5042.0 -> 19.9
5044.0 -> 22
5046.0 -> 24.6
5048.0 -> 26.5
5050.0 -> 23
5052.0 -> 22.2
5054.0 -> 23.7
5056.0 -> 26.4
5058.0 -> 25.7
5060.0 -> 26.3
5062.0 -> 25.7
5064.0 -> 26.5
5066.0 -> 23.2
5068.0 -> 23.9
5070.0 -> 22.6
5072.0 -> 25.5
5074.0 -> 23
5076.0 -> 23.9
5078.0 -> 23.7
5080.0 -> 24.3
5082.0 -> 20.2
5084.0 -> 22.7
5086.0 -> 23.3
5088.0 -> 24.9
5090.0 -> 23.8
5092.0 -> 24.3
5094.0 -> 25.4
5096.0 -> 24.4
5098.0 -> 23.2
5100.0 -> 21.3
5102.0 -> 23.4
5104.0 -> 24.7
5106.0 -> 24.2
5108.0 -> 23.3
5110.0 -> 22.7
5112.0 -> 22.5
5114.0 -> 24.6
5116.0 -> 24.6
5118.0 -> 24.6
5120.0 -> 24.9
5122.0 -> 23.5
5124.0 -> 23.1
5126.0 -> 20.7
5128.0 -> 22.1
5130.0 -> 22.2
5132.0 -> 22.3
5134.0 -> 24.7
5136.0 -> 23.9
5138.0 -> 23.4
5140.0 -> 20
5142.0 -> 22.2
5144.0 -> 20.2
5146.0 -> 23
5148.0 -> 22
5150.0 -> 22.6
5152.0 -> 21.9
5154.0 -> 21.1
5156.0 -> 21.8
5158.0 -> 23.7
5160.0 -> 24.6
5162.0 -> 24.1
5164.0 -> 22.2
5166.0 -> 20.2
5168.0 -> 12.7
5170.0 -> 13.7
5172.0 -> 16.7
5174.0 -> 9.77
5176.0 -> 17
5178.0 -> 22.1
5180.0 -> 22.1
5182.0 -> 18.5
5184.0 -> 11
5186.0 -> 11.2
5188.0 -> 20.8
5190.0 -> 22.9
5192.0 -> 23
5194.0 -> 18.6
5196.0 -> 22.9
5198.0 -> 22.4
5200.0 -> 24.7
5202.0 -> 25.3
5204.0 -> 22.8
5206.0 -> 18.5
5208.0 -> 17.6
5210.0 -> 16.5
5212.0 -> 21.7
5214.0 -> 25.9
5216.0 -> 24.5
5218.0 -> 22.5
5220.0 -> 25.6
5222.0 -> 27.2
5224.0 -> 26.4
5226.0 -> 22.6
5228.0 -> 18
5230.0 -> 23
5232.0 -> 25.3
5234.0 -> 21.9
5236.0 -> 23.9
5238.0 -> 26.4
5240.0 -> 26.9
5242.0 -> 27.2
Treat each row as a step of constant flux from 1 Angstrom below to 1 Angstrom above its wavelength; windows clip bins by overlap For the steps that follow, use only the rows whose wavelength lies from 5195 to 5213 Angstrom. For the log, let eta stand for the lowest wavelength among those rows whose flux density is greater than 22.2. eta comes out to 5196.0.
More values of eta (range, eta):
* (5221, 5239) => 5222.0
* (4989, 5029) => 4990.0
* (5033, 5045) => 5034.0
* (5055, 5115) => 5056.0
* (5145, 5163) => 5146.0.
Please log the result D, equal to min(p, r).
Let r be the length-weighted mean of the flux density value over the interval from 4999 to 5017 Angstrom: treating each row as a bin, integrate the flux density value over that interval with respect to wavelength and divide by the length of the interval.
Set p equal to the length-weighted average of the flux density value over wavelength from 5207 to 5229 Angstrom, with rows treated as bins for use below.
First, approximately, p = 22.6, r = 22.5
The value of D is 22.5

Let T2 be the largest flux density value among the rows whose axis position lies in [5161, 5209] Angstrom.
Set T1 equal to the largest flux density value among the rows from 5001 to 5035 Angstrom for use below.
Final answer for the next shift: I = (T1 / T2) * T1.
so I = 28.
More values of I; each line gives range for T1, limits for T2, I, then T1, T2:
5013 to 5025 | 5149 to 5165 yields 22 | 23.4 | 24.6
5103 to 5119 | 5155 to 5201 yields 25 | 24.7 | 24.7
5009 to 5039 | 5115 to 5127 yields 29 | 26.7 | 24.9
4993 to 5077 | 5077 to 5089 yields 29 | 26.7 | 24.9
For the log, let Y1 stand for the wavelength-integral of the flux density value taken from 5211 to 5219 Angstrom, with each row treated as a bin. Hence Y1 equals 189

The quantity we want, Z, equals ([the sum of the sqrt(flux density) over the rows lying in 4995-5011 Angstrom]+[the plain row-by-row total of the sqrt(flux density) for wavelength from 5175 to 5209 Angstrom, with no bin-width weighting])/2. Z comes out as 57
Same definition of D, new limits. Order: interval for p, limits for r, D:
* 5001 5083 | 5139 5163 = 22.3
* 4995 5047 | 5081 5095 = 23.4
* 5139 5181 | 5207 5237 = 20.2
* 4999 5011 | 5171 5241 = 21.3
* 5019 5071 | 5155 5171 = 20.4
